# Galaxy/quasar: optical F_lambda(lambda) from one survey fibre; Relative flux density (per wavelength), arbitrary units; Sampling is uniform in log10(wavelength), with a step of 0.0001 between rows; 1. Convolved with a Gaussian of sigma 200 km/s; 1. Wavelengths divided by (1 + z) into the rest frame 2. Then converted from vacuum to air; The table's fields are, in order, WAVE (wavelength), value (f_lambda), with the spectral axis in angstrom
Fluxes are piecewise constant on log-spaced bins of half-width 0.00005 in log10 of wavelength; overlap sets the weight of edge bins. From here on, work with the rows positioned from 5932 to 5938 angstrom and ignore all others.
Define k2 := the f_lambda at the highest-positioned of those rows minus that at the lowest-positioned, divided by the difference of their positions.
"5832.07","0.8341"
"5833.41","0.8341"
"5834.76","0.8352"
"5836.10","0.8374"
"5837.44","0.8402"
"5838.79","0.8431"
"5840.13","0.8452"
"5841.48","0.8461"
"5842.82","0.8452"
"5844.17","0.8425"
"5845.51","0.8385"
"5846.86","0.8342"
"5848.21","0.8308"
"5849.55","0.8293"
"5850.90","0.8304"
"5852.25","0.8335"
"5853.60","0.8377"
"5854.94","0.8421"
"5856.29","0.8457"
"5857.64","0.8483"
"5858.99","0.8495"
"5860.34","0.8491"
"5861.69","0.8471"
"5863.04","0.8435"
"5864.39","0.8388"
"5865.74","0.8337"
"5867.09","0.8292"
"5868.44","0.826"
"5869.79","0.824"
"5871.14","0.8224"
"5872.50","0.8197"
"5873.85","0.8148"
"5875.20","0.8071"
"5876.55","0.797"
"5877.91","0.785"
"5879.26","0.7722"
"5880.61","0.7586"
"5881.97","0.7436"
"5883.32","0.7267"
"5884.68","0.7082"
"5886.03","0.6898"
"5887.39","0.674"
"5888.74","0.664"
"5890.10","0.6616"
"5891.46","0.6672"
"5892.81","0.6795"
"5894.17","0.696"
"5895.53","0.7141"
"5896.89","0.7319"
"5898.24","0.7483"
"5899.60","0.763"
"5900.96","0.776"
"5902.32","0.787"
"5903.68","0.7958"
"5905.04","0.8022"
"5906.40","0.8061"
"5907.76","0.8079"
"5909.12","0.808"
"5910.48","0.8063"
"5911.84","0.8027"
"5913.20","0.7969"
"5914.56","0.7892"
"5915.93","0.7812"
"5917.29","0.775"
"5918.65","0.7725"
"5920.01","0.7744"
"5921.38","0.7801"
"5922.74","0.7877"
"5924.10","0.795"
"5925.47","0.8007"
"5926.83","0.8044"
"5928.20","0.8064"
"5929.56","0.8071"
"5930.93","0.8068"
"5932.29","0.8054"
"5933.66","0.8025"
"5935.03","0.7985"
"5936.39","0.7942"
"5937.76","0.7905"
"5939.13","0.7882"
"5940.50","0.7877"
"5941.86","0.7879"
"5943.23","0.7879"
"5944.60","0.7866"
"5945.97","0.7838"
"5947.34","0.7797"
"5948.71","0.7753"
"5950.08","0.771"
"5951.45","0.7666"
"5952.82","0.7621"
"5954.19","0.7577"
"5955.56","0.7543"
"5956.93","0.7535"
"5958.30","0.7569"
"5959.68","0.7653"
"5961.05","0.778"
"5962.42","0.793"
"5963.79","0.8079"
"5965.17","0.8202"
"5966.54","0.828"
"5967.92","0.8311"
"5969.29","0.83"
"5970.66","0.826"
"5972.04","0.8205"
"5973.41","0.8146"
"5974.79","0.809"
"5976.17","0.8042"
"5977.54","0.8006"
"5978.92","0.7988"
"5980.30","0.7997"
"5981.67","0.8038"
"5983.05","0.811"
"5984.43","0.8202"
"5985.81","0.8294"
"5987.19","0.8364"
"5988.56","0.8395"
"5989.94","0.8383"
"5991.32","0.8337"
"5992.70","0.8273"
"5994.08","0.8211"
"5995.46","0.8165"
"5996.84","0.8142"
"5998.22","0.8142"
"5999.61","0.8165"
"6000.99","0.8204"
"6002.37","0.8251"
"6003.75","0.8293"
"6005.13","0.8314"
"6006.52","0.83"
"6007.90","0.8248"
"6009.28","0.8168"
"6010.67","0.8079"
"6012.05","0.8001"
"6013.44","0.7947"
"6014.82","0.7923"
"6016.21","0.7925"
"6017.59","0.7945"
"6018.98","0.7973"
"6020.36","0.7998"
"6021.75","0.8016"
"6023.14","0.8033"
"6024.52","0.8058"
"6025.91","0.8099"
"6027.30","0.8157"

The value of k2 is -0.003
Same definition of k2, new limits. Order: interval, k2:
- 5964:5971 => 0.001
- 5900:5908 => 0.005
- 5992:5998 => -0.003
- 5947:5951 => -0.003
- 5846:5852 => -0.001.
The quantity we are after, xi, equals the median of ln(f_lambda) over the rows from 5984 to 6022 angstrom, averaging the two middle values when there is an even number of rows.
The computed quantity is -0.20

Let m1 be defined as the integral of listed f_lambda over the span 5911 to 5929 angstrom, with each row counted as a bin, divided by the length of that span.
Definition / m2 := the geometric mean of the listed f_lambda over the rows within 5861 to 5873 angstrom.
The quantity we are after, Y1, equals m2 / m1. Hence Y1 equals 1.05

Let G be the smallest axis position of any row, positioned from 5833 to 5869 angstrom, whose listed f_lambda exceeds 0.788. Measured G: 5833.41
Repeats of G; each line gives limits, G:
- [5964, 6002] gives 5965.17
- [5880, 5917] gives 5903.68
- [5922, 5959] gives 5924.10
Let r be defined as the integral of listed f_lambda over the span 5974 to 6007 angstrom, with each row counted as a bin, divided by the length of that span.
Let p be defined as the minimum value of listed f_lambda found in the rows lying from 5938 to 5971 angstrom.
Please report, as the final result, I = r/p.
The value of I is 1.09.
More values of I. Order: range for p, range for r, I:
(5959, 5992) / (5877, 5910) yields 0.97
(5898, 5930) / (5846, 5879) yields 1.11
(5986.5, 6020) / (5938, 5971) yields 0.99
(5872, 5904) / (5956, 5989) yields 1.22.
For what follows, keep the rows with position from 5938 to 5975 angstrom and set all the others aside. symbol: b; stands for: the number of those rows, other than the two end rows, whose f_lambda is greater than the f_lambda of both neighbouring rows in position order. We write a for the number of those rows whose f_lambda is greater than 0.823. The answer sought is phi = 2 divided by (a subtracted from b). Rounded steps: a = 4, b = 1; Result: -0.7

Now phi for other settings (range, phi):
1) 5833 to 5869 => -0.1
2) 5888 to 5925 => 2.0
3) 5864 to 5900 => -0.4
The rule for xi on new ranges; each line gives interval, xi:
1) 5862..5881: -0.20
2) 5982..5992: -0.18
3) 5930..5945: -0.24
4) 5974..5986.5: -0.22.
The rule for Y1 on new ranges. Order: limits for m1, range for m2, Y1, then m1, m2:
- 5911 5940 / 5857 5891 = 0.99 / 0.7933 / 0.783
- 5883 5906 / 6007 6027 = 1.11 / 0.7235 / 0.803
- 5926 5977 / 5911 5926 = 0.99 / 0.7932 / 0.787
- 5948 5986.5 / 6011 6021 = 1.00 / 0.7960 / 0.796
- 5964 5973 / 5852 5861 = 1.02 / 0.8247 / 0.844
